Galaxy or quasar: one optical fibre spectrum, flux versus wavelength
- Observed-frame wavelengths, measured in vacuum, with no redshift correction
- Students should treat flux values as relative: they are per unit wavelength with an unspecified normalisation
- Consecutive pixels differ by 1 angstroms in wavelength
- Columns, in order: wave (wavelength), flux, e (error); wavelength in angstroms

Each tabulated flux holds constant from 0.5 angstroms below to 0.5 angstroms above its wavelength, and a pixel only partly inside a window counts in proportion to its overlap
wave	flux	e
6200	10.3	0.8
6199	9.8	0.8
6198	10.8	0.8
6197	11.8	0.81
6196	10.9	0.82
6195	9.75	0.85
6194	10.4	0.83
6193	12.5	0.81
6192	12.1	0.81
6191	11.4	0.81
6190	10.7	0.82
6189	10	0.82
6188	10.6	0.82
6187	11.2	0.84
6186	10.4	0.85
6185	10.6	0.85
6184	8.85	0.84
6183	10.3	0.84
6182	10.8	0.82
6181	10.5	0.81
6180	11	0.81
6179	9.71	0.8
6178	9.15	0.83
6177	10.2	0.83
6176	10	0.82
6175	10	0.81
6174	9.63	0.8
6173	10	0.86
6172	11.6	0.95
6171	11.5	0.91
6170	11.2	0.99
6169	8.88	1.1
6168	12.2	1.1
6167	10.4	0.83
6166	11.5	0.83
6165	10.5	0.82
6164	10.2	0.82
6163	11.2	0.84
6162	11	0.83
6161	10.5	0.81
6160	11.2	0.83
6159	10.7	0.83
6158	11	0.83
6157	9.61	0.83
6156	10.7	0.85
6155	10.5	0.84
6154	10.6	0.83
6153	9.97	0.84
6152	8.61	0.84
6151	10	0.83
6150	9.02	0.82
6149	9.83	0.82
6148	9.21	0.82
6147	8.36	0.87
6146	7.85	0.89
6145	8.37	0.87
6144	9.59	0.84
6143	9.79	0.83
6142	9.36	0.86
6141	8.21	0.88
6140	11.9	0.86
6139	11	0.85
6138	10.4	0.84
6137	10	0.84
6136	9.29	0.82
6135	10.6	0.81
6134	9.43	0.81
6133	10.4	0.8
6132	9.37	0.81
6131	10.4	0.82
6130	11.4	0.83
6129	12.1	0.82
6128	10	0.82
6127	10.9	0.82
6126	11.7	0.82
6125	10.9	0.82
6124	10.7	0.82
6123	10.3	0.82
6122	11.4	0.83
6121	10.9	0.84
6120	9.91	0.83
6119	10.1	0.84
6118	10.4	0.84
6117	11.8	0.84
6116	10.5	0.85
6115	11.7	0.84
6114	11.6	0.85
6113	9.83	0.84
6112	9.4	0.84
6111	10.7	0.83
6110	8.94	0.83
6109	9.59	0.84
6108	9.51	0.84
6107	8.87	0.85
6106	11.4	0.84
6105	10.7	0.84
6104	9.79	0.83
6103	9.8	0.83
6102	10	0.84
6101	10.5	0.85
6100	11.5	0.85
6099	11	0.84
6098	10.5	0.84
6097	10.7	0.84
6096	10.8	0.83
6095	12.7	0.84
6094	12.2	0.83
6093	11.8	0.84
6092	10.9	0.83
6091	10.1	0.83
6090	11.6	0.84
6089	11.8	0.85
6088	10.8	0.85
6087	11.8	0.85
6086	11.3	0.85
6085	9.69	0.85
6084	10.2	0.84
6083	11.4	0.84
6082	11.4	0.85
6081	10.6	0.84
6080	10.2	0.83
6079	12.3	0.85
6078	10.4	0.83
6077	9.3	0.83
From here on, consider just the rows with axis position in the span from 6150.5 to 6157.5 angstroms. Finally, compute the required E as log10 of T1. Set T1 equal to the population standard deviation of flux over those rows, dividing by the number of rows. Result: -0.171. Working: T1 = 0.67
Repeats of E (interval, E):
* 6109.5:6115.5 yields 0.023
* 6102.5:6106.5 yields -0.171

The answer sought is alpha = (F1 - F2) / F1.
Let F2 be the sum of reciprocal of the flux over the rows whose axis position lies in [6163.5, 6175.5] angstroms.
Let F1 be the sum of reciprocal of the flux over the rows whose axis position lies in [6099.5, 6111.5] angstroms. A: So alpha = 0.05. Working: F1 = 1.20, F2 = 1.14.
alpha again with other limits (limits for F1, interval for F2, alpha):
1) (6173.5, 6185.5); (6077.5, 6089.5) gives 0.08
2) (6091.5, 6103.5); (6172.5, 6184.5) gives -0.10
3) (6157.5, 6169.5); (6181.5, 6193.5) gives 0.00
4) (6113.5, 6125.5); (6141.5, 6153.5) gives -0.19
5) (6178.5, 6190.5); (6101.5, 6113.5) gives -0.05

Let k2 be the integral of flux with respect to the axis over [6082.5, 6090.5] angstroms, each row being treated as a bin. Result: 88.6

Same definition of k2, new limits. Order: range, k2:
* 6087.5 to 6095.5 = 91.9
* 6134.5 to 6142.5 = 80.8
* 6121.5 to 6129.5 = 88.0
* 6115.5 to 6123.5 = 85.3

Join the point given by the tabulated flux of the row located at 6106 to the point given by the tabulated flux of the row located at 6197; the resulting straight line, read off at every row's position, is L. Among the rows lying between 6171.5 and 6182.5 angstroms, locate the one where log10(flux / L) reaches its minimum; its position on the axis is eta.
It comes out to 6178 angstroms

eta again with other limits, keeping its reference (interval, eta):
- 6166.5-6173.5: 6169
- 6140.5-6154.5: 6146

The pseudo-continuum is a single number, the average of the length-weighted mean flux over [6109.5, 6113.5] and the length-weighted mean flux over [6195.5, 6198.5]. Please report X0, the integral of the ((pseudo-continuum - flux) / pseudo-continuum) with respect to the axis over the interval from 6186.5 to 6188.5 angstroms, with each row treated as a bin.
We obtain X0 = -0.09 angstroms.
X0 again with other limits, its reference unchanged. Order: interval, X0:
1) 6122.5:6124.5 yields -0.01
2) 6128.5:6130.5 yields -0.25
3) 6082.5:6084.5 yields -0.07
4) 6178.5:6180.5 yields 0.02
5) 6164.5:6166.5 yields -0.11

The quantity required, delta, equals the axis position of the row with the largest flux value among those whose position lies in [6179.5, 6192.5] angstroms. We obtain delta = 6192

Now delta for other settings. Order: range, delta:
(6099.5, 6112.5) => 6100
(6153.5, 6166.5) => 6166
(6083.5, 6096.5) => 6095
